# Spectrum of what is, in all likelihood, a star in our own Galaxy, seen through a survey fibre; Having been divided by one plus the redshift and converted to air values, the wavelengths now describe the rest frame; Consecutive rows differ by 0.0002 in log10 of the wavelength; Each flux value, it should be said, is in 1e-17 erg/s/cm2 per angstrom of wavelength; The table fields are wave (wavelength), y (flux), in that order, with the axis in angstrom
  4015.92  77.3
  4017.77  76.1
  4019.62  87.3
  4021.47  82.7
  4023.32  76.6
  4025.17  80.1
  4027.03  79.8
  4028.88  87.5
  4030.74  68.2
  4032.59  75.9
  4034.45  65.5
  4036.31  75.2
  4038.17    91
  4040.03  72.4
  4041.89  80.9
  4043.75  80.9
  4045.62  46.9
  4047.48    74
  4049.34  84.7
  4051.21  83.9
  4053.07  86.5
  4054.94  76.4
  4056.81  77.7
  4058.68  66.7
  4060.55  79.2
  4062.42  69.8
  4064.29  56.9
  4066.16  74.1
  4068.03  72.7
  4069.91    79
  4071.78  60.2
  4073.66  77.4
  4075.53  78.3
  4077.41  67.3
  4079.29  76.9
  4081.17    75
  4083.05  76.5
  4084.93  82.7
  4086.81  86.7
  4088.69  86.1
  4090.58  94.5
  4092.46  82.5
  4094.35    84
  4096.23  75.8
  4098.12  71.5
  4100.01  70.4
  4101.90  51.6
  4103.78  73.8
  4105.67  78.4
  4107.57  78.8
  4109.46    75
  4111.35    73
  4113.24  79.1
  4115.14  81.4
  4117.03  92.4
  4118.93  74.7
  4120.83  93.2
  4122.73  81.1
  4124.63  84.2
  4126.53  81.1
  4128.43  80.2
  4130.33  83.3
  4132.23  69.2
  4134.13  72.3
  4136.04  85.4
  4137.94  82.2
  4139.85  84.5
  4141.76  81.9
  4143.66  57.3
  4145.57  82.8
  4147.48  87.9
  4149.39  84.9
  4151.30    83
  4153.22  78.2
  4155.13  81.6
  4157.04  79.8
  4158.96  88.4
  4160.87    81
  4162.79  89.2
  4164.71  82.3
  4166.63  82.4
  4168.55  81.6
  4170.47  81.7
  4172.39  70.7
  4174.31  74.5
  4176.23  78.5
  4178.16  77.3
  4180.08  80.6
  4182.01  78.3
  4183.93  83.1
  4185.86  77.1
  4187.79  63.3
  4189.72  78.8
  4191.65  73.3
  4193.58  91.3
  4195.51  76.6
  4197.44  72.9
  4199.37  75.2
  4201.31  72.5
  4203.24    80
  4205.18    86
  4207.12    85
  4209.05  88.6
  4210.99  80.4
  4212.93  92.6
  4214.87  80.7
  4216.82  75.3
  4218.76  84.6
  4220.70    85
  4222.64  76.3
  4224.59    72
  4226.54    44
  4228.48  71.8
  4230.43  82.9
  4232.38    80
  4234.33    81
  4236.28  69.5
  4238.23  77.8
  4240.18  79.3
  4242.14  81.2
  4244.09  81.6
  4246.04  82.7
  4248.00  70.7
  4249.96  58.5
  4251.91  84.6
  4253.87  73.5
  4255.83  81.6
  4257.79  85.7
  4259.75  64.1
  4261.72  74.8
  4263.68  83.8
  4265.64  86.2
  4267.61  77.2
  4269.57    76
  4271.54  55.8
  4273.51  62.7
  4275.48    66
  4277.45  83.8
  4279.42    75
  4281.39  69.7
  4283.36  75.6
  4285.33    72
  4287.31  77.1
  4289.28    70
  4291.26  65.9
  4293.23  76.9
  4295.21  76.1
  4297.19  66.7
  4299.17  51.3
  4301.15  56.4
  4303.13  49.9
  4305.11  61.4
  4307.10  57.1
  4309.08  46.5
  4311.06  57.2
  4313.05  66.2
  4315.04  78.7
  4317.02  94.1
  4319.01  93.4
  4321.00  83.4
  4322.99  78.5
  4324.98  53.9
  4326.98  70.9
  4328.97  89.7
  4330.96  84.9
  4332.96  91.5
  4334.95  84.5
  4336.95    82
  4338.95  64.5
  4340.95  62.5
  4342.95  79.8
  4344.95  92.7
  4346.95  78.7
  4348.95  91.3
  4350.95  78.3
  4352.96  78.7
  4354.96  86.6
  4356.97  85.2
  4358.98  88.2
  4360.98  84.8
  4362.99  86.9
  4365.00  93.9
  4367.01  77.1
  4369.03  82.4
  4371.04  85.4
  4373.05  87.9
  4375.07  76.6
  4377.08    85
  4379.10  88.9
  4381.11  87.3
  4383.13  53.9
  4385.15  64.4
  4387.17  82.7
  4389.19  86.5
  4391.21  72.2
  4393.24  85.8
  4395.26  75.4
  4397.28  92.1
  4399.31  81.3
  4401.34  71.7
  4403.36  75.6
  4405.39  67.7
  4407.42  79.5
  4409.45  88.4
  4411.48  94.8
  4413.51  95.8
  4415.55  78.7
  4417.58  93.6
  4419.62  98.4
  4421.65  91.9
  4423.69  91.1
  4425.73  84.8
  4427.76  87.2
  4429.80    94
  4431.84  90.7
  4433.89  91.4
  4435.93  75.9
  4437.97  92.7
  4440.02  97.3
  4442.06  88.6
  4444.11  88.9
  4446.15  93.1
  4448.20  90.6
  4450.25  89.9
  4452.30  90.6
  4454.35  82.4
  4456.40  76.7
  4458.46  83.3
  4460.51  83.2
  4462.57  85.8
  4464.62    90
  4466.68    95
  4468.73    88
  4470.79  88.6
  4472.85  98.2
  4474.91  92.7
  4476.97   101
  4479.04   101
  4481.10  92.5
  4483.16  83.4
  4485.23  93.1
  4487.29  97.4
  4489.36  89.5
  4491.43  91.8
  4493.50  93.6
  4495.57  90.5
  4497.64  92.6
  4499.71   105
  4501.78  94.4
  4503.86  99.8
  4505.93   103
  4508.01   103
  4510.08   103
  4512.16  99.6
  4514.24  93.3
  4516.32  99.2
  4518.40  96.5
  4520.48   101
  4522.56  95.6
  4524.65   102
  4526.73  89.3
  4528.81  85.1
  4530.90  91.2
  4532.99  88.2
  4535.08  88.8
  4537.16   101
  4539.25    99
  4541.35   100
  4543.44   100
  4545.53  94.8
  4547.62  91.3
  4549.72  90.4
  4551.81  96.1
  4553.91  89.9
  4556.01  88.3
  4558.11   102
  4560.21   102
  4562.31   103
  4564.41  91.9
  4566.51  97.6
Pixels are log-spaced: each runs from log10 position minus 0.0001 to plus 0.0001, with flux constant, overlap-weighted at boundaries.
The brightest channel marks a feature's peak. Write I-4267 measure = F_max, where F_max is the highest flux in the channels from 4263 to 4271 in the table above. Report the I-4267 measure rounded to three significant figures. 86.2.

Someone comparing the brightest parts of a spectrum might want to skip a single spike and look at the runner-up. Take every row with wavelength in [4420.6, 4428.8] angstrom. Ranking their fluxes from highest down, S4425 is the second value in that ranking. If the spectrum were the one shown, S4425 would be 91.1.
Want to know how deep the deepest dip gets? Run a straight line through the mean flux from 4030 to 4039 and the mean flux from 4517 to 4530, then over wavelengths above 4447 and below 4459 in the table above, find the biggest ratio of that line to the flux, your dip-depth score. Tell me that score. 1.20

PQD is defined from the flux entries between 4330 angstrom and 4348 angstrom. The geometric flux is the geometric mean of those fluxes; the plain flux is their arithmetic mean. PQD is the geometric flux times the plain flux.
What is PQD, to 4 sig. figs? 6367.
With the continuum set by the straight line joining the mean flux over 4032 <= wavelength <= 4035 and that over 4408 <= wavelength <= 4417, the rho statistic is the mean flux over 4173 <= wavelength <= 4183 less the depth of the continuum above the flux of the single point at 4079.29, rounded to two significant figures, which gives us 82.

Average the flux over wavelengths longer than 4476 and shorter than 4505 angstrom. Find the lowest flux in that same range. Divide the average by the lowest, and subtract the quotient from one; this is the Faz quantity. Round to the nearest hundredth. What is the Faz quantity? -0.14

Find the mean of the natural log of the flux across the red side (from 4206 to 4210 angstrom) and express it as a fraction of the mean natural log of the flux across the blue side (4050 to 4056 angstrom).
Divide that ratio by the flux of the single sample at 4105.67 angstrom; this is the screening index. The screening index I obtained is 0.0129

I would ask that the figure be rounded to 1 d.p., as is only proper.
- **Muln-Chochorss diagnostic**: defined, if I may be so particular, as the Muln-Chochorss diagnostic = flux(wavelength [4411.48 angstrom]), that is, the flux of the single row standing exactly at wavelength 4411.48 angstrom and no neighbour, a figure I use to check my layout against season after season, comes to 94.8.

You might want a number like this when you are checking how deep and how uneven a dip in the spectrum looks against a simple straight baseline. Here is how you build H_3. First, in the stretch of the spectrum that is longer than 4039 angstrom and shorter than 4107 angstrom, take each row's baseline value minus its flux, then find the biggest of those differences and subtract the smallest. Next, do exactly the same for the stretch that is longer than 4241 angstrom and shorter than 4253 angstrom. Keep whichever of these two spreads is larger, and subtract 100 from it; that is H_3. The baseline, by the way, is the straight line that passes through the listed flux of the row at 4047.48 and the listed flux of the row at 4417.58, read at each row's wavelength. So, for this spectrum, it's -55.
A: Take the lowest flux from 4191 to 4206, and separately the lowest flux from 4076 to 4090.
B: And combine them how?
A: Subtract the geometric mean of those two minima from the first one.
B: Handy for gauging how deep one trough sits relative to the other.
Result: 2.6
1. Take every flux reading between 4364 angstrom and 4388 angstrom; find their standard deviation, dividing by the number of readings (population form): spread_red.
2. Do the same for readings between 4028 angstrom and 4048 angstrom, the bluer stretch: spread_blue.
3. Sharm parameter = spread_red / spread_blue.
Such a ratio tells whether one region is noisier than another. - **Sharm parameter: 1.0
